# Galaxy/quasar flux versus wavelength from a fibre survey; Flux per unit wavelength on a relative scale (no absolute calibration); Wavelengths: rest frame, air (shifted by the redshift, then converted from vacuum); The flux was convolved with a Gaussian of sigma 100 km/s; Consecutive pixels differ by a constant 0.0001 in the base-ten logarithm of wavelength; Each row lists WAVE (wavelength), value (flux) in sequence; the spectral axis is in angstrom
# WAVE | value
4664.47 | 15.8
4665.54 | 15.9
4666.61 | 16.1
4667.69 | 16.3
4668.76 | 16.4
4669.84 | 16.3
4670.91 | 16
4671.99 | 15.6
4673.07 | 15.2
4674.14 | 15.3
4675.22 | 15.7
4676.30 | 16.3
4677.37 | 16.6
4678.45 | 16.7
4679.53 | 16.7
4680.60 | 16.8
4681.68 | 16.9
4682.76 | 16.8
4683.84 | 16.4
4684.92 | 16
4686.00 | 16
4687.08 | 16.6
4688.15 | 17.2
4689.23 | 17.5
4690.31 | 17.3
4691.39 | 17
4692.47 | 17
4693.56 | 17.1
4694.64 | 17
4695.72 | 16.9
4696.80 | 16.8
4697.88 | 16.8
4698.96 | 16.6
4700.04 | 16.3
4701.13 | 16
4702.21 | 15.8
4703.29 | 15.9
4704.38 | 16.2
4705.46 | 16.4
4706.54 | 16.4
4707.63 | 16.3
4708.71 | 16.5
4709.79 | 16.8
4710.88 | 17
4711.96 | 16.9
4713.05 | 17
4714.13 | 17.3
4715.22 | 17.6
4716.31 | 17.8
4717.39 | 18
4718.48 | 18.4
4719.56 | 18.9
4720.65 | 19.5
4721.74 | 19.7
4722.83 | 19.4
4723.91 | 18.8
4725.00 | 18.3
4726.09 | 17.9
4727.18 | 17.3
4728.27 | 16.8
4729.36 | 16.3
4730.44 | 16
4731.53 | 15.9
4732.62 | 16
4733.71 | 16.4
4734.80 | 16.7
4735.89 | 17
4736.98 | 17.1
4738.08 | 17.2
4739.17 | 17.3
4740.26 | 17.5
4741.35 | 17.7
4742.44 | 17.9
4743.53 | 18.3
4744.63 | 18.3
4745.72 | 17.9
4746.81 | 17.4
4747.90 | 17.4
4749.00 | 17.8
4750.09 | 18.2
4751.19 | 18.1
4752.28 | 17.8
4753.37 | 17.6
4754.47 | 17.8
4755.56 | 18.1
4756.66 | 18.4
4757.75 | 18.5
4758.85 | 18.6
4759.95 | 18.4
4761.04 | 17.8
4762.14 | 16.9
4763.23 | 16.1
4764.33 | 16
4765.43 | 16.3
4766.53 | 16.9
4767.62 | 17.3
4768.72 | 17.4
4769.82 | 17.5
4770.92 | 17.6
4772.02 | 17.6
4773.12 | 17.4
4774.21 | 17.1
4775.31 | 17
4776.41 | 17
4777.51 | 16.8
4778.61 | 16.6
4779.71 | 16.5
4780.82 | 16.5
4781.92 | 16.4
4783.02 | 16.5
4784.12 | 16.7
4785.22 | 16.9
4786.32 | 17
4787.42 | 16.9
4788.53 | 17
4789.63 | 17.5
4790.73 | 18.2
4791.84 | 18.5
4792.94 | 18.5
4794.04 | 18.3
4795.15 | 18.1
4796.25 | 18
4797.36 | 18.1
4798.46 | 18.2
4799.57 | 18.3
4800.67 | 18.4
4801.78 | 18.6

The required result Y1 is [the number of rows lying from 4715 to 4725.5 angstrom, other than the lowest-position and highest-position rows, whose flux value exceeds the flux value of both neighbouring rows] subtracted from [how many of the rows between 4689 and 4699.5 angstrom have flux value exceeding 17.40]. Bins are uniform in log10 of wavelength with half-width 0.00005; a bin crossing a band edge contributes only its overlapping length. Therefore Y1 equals 0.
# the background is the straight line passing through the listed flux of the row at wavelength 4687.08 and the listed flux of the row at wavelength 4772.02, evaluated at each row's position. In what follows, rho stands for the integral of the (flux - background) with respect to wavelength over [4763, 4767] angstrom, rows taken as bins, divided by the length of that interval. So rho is -1.2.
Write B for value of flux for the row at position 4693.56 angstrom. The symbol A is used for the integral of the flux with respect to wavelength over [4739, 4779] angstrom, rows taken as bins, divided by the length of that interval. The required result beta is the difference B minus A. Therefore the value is -0.4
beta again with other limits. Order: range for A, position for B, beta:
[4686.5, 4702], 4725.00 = 1.5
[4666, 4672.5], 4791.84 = 2.4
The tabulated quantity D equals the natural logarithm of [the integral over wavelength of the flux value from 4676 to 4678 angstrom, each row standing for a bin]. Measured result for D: 3.5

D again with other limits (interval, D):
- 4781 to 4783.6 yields 3.8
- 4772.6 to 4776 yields 4.1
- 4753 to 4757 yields 4.3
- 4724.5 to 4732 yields 4.8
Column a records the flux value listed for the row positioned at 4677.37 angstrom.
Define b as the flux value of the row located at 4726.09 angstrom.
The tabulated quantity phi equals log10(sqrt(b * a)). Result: 1.24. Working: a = 16.6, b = 17.9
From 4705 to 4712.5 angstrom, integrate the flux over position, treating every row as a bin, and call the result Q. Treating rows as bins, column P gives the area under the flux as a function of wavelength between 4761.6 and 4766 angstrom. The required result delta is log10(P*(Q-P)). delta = 3.58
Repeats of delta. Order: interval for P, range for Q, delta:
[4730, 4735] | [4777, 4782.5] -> 2.91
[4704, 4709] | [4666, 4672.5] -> 3.27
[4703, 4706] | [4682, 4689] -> 3.51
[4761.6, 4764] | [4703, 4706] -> 2.55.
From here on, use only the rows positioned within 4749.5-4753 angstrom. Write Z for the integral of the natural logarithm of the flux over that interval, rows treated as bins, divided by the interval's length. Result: 2.90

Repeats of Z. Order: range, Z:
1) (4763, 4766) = 2.77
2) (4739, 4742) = 2.87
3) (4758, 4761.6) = 2.90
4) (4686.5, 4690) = 2.85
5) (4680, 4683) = 2.83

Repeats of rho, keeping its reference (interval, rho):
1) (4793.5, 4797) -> 0.3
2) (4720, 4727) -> 1.8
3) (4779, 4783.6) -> -1.2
